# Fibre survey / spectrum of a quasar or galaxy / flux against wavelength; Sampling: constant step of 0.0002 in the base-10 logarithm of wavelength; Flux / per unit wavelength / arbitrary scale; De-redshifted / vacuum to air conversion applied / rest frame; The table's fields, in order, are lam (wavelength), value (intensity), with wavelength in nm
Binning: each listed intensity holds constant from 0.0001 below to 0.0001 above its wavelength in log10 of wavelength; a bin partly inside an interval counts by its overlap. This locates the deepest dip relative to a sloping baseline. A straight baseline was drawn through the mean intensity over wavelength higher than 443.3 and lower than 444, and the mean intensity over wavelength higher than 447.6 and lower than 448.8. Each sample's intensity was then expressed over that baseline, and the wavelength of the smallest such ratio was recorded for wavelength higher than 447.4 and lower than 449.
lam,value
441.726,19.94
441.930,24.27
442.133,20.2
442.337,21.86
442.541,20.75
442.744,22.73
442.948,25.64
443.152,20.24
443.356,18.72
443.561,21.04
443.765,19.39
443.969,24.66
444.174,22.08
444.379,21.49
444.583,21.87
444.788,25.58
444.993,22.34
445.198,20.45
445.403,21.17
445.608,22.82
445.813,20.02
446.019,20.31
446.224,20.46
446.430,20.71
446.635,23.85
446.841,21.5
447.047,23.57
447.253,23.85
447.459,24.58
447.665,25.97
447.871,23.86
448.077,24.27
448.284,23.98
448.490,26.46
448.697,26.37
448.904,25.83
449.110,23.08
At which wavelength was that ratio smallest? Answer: 448.284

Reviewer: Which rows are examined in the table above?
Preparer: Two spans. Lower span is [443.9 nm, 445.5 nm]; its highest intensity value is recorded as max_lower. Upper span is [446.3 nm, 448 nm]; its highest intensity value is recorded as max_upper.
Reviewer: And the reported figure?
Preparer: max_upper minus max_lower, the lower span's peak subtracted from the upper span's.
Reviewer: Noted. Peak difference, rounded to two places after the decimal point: 0.39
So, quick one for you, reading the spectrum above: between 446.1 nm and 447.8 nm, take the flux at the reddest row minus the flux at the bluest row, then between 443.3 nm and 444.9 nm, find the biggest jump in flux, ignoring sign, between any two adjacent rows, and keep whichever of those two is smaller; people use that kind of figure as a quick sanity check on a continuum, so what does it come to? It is 5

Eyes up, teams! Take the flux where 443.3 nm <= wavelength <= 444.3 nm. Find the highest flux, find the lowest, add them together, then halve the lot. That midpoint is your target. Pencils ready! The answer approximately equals 21.7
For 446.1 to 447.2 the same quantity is 22.2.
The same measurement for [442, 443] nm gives 22.9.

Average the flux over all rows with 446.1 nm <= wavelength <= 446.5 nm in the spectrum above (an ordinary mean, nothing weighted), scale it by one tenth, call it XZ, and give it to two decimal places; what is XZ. 2.06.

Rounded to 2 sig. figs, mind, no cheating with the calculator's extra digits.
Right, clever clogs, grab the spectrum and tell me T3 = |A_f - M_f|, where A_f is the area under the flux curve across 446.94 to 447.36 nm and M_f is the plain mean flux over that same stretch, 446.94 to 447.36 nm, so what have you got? 14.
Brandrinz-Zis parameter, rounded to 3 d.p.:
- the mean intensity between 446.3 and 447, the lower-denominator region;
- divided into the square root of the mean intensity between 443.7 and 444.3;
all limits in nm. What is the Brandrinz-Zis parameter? 0.213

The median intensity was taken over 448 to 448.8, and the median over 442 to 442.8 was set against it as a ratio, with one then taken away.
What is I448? -0.16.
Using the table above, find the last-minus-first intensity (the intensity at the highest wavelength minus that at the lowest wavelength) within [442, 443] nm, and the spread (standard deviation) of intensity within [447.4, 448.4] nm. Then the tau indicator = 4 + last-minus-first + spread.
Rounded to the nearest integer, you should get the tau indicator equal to 10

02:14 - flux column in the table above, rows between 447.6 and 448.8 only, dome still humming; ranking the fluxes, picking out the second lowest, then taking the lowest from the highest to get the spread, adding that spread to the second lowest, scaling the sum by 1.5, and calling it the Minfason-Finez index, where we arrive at 39.9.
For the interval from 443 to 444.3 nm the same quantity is 38.0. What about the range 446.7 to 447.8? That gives 42.1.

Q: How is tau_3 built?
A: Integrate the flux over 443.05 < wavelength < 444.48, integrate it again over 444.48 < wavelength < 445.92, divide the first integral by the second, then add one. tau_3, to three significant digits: 1.95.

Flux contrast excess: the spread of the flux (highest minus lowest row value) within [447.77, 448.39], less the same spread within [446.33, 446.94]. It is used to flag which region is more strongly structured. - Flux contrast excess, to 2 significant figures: -2.7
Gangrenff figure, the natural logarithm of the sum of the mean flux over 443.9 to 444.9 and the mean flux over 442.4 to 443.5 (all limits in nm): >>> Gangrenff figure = 3.80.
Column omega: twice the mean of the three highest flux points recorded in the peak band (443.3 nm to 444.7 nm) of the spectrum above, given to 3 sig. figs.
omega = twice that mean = 45.7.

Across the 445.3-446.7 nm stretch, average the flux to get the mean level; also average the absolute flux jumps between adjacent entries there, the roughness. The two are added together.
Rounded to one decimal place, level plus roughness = 22.7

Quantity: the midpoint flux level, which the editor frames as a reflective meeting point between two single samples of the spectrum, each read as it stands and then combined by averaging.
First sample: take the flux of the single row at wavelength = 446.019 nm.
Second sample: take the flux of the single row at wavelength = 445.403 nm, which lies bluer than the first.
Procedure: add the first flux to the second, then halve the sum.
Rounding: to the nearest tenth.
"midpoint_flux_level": 20.7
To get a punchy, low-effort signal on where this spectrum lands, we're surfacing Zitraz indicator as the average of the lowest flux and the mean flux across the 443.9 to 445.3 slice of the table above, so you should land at 21.5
